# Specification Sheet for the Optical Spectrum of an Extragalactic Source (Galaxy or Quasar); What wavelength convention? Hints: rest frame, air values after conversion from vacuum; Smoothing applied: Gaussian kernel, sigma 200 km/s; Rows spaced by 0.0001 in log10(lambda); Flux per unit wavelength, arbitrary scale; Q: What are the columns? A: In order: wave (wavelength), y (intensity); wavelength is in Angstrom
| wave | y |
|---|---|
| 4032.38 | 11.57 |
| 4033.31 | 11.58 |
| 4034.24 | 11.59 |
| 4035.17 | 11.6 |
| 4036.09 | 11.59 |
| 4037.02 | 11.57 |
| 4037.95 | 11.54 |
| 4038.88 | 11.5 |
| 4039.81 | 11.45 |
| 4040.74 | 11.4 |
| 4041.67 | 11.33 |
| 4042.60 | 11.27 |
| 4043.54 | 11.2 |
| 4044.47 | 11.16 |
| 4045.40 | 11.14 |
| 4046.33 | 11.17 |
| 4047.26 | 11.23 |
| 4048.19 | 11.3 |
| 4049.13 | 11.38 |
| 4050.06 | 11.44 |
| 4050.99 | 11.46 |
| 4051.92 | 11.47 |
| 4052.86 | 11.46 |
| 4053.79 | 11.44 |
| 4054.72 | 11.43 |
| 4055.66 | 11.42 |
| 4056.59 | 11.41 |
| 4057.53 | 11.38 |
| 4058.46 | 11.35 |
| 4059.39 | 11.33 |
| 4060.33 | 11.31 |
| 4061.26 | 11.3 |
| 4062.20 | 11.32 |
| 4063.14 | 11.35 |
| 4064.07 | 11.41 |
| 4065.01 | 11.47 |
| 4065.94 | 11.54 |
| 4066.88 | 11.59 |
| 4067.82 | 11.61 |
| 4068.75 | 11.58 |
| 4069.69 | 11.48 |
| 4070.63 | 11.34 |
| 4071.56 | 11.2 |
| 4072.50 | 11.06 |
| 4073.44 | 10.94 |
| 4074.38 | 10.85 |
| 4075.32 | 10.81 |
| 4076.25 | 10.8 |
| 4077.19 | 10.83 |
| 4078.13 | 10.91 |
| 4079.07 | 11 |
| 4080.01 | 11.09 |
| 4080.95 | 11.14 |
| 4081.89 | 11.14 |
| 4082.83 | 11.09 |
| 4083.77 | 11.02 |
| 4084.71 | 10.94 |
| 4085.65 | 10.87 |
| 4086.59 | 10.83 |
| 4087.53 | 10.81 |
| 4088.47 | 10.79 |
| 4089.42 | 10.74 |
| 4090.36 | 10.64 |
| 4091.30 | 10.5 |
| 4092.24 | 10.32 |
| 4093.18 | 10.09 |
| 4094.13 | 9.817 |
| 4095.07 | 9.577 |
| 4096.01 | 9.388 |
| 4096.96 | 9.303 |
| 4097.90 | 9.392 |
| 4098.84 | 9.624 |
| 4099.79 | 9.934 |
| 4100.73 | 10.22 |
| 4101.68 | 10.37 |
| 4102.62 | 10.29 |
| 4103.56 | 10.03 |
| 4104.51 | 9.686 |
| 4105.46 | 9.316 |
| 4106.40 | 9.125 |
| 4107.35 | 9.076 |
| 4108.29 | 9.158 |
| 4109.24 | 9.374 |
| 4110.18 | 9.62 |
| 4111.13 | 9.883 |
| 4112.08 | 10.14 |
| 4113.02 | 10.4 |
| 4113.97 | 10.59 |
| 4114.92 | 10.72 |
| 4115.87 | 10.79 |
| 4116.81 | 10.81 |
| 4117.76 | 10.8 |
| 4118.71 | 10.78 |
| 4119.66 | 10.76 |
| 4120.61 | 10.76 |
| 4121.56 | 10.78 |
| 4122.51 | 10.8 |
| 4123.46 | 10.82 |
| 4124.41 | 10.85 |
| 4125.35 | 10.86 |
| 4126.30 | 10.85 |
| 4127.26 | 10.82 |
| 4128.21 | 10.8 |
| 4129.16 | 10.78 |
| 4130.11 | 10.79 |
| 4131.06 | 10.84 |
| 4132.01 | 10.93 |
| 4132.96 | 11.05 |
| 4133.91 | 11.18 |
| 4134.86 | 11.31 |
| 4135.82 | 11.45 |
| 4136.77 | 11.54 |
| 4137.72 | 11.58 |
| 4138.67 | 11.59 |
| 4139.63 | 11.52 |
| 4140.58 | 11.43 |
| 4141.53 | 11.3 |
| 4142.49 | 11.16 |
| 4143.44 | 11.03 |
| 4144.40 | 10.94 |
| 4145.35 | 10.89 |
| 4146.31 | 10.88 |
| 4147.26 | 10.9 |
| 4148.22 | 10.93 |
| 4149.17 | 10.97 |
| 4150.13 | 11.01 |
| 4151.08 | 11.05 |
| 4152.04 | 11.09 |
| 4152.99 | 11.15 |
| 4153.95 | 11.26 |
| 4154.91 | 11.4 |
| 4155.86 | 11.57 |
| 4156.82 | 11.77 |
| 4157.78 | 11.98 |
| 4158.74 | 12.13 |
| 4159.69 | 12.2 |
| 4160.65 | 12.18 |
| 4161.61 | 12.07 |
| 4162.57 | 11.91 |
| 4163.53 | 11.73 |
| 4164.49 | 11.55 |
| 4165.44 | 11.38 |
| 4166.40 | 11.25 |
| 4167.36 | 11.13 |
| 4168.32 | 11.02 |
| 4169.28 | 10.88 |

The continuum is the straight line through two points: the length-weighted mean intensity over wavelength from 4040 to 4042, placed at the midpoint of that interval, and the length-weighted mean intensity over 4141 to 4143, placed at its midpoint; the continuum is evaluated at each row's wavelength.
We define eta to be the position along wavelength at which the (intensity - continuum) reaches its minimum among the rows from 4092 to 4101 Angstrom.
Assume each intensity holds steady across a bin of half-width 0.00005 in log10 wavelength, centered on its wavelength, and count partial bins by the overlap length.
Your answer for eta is 4096.96 Angstrom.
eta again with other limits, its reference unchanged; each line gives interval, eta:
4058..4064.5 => 4061.26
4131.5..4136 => 4132.01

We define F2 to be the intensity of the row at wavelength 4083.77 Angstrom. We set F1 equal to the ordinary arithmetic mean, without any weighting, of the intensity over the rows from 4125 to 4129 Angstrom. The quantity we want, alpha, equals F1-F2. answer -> -0.2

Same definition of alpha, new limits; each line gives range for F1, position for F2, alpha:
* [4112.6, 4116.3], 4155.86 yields -0.9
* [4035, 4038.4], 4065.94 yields 0.0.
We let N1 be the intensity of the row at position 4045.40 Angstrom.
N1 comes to 11.14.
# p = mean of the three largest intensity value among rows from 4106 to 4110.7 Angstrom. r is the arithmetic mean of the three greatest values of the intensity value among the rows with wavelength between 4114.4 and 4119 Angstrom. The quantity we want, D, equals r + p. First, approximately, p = 9.4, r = 10.8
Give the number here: 20.2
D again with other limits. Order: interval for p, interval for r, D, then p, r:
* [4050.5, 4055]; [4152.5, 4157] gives 23.0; 11.5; 11.6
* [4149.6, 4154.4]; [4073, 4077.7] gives 22.0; 11.2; 10.9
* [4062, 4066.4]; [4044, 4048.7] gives 22.7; 11.5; 11.2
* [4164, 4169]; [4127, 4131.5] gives 22.2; 11.4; 10.8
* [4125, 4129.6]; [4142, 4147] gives 21.9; 10.8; 11.0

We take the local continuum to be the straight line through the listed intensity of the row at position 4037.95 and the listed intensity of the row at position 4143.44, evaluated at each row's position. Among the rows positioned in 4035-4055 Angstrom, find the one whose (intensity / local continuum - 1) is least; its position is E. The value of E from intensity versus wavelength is 4045.40 Angstrom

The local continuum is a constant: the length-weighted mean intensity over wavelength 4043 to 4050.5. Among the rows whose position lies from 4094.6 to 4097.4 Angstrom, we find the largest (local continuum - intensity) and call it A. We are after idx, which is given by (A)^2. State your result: 3.76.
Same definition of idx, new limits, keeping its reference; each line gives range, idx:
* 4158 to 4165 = 0.09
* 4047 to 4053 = 0.00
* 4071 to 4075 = 0.15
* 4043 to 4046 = 0.01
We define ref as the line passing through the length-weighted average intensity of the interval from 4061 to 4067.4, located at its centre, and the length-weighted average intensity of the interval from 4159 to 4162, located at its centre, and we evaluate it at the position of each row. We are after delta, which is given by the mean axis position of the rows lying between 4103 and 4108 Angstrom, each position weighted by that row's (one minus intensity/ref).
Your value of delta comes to 4105.7 Angstrom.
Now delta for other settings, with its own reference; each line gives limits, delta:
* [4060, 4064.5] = 4061.7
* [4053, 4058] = 4055.1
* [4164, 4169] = 4166.7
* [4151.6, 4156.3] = 4153.7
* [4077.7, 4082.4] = 4079.8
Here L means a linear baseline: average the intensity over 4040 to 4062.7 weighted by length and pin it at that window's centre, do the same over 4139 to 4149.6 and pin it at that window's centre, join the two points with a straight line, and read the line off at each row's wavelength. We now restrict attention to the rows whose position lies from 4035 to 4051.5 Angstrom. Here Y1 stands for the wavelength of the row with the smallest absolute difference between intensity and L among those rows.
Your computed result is 4041.67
